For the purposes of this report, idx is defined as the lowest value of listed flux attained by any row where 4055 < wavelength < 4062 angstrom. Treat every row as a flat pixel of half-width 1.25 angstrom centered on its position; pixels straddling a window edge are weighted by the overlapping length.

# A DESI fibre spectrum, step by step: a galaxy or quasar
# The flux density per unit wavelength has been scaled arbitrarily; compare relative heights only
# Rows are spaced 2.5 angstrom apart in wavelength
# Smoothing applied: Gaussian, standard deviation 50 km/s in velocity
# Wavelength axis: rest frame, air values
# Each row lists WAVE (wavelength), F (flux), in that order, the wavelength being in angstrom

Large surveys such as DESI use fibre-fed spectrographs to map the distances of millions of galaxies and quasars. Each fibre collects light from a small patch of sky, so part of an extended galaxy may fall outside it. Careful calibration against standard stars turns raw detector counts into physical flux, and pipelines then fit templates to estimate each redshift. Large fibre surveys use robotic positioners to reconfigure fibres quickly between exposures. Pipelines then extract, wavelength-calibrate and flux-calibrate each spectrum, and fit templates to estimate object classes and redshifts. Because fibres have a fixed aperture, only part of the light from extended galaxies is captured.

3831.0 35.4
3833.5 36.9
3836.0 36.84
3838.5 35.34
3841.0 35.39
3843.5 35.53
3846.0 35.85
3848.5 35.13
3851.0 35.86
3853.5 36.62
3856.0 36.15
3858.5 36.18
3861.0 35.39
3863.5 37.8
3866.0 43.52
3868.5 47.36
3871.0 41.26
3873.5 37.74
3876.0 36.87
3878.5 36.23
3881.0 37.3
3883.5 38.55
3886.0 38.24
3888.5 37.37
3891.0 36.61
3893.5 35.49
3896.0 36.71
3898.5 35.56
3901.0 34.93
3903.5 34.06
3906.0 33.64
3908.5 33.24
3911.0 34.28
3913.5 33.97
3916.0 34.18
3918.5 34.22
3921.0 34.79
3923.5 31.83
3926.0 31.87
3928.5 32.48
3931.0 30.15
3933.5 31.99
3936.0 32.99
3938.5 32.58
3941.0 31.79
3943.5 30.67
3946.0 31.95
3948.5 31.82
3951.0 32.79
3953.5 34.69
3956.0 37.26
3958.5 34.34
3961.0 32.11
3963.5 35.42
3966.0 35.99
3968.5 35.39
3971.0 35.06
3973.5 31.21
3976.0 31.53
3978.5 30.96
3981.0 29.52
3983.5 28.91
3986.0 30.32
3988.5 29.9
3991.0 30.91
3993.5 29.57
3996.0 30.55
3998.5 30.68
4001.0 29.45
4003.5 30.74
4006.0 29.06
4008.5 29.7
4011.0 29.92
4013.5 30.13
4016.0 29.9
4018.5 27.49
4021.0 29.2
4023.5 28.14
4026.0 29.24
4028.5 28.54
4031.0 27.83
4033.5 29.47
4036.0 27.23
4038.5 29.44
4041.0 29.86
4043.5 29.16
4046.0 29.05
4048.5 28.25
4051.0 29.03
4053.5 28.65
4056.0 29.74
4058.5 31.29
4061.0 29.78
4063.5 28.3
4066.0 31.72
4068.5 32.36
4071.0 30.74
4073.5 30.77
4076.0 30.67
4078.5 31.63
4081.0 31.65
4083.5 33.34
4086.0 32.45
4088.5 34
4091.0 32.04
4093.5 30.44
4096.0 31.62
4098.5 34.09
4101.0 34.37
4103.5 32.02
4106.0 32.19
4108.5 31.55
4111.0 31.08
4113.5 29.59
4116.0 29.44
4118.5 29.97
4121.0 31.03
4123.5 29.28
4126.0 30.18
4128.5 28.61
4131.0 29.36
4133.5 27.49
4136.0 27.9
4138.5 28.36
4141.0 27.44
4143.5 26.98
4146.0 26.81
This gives 29.74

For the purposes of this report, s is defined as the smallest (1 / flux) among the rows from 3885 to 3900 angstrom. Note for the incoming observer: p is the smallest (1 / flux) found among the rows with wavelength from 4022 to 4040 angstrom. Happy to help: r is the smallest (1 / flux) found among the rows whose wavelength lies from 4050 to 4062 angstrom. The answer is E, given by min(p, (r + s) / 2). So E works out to 0.0291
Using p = 0.034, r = 0.032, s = 0.026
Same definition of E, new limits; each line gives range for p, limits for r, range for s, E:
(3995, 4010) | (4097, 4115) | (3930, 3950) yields 0.0297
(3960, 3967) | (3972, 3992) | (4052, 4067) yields 0.0278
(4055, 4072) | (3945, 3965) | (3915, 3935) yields 0.0278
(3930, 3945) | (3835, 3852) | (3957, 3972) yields 0.0275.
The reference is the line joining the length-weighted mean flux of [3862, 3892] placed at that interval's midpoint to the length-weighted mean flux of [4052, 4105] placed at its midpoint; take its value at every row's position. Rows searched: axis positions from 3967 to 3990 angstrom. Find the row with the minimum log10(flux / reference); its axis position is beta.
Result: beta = 3983.5 angstrom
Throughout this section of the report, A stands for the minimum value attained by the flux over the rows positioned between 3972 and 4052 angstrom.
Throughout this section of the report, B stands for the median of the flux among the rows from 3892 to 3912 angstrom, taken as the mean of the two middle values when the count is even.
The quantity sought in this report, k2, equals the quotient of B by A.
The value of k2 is 1.3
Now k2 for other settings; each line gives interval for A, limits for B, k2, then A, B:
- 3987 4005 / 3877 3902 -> 1.2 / 29.45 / 37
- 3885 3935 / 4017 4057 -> 1.0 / 30.15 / 29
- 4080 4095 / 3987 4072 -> 1.0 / 30.44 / 30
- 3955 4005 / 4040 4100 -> 1.1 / 28.91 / 31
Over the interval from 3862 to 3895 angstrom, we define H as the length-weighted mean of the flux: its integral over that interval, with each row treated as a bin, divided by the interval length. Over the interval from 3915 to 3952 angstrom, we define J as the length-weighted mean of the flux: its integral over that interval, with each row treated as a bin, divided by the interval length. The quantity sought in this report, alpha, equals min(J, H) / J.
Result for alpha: 1.00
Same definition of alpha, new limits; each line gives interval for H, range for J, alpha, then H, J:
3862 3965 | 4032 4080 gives 1.00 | 35.1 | 30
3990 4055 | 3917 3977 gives 0.88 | 29.3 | 33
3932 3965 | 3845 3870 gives 0.87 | 33.1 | 38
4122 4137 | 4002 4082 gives 0.97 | 28.9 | 30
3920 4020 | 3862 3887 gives 0.80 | 31.7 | 39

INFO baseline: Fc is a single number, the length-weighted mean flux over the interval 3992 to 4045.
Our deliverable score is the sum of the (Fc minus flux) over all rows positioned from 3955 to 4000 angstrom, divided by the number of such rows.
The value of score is -2.9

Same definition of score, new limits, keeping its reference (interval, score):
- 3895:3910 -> -5.4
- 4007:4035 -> 0.3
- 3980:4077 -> -0.3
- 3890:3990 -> -3.9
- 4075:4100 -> -2.9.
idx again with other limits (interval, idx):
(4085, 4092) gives 32.04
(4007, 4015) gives 29.7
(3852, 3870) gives 35.39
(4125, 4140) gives 27.49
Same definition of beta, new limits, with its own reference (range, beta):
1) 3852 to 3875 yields 3861.0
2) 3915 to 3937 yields 3931.0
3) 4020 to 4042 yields 4036.0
